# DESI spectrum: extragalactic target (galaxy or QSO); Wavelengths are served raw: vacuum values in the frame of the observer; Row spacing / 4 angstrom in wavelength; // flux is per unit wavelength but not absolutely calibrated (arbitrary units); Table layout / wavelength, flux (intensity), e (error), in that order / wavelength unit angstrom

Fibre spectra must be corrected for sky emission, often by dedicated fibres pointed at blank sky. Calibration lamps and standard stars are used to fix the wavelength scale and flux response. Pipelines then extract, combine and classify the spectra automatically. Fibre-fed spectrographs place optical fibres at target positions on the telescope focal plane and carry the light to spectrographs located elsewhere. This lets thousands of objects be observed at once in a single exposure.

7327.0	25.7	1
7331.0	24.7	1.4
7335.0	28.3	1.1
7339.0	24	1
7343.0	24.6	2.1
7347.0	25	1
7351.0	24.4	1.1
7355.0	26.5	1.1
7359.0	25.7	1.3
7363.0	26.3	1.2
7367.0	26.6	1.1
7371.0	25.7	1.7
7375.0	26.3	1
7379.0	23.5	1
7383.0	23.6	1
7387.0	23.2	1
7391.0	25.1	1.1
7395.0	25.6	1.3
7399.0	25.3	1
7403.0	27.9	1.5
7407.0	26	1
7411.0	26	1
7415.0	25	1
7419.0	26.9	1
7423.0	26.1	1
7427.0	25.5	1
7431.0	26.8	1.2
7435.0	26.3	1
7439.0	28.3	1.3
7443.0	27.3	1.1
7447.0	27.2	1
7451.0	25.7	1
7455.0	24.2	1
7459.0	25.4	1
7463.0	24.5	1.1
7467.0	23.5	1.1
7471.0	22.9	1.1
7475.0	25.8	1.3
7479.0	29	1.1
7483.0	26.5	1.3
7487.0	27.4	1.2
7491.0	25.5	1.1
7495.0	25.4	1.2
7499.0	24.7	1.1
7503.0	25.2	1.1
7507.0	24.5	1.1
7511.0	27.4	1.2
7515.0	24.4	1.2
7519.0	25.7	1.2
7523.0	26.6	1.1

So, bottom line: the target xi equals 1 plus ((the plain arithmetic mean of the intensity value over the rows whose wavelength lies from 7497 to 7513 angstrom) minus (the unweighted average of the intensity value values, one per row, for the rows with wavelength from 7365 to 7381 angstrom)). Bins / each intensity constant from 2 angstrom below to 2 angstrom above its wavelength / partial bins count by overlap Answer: 0.9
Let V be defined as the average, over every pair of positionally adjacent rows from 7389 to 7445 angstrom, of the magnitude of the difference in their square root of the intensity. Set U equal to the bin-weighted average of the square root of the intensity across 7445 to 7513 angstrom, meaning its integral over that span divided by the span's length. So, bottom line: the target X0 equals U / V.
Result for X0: 47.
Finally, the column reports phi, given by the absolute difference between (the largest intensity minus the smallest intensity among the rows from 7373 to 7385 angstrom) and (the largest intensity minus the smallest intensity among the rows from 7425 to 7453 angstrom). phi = 0.0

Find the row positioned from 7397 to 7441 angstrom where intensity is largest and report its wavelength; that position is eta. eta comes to 7439.0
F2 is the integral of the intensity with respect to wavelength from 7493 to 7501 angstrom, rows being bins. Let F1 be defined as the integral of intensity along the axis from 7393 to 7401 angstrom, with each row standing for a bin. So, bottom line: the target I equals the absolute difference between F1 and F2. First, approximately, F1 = 204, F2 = 200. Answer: 3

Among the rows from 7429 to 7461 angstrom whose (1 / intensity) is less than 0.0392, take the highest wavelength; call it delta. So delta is 7451.0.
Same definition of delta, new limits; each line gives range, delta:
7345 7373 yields 7371.0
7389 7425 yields 7423.0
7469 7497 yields 7487.0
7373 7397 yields 7395.0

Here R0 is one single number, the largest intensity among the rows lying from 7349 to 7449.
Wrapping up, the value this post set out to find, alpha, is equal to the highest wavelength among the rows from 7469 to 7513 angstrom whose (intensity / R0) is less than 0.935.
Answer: 7507.0 angstrom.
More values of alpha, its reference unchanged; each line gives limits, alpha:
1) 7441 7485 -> 7475.0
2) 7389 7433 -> 7427.0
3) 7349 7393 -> 7391.0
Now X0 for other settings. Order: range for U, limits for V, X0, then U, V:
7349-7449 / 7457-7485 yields 28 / 5.09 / 0.182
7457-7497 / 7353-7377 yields 81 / 5.06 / 0.063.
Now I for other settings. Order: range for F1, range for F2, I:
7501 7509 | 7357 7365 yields 9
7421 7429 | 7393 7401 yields 3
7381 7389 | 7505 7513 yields 20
